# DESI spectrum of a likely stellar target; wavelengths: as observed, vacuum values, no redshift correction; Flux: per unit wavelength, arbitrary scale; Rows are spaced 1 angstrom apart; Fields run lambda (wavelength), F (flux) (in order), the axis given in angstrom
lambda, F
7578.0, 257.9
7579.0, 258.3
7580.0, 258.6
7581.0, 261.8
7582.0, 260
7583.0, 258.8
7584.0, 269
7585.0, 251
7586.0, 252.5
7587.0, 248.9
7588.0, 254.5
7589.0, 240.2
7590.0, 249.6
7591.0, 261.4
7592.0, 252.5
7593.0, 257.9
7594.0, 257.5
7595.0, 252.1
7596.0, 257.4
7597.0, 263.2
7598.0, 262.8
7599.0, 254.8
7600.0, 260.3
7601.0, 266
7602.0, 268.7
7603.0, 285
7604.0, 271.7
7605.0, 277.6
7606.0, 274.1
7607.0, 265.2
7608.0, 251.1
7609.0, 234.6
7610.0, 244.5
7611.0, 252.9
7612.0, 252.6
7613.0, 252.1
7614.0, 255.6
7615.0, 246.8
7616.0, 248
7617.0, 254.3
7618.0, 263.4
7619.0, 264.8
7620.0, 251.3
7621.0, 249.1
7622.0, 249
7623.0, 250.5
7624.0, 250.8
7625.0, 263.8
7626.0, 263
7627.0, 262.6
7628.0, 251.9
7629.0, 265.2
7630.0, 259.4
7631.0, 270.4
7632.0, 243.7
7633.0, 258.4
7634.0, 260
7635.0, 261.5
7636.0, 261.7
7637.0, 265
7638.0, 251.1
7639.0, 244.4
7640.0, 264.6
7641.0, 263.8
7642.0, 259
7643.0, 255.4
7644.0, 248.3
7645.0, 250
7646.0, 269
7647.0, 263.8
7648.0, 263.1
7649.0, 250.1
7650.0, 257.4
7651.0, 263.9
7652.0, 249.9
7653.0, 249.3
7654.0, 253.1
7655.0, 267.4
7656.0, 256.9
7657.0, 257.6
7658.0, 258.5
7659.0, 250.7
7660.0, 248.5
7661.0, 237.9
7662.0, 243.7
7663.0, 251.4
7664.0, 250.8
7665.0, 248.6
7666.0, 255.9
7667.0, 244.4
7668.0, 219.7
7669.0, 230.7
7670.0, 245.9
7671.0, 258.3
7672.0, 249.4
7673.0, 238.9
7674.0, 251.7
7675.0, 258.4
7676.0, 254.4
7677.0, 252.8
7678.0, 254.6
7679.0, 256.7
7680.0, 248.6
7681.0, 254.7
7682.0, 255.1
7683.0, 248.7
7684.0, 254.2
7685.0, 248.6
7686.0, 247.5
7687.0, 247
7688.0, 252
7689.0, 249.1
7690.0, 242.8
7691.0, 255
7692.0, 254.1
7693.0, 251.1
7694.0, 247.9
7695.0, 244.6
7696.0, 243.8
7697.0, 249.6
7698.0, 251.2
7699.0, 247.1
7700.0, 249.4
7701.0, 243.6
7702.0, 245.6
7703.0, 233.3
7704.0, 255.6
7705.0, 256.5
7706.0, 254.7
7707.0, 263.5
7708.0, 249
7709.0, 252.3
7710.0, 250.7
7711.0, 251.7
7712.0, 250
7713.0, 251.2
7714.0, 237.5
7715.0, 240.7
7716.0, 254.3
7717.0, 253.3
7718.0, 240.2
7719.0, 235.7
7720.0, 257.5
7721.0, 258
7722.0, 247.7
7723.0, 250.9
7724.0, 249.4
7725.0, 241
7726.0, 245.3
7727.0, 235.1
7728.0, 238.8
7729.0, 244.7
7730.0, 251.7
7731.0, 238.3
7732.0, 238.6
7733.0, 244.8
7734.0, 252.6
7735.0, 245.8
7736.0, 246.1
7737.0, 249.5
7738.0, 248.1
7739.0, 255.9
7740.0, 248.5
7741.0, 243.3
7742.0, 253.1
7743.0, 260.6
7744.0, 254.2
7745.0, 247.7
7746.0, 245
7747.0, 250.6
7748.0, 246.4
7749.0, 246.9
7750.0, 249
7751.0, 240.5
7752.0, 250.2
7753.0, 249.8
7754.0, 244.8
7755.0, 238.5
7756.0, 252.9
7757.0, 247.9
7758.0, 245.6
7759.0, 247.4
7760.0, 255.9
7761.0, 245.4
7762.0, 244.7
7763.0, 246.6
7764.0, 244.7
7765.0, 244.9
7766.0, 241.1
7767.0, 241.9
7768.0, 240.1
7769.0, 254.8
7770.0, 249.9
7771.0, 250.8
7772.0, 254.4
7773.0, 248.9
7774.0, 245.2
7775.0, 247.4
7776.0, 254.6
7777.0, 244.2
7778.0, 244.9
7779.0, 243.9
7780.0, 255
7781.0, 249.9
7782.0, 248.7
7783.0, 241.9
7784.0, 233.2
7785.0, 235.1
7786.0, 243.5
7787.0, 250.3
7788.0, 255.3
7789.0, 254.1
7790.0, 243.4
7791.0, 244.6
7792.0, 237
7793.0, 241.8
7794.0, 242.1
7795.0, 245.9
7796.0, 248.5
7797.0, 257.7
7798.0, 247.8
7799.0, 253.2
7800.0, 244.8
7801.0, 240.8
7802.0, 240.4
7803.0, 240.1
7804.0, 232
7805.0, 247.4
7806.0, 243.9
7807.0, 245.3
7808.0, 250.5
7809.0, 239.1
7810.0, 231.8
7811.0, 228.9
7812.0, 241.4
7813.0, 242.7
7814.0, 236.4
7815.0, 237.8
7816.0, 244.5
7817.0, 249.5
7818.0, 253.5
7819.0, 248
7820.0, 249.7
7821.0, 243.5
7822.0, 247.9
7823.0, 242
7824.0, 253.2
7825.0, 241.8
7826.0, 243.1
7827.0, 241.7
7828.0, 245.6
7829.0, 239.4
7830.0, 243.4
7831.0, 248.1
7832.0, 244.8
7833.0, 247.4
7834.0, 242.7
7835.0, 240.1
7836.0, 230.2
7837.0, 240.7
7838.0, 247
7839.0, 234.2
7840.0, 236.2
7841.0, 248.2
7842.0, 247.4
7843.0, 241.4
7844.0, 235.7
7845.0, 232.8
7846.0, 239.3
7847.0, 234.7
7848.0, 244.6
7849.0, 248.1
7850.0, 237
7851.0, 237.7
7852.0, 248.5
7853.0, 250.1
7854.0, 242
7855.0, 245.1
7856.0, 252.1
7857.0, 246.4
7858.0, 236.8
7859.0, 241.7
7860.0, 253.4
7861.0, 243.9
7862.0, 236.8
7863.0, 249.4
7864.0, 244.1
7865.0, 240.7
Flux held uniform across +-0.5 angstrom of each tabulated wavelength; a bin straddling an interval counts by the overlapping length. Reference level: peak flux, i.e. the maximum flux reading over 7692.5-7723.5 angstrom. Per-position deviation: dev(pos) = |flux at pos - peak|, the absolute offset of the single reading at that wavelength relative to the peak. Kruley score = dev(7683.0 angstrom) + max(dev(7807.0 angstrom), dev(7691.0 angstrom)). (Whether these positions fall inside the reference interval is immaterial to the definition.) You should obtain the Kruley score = 33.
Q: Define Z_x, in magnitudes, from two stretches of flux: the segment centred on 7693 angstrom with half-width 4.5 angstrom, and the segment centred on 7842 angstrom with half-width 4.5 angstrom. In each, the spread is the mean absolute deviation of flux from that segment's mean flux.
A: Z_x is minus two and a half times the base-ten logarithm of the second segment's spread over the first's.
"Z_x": -0.4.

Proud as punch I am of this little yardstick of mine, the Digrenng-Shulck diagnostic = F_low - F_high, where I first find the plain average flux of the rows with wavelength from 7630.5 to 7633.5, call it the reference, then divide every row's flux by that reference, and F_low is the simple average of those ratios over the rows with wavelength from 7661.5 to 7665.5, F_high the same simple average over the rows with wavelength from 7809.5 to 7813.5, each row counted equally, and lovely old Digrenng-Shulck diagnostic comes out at 0.048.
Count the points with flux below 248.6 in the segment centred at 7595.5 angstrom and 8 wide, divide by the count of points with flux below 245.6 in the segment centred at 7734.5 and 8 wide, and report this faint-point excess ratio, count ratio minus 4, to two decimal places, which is -4.00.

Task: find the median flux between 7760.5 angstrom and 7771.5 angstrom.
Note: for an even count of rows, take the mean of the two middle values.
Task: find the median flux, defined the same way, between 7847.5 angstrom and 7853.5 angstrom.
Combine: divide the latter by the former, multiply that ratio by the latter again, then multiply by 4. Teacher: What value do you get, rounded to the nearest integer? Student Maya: 991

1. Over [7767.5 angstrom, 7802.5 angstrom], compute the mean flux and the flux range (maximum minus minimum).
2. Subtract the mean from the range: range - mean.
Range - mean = -222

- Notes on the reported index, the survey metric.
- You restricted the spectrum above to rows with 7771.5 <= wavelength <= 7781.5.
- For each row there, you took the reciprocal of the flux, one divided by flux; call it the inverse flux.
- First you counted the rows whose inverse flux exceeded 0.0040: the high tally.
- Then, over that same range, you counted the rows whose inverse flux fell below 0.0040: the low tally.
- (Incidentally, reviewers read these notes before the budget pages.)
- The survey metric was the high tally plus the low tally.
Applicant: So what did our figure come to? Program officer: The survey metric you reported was 10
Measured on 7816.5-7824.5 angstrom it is 8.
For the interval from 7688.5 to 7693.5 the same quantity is 5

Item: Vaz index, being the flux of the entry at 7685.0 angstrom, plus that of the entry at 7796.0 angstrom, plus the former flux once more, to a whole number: 746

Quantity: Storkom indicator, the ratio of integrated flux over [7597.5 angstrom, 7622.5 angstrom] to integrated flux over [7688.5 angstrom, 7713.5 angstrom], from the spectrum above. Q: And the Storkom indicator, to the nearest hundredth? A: 1.03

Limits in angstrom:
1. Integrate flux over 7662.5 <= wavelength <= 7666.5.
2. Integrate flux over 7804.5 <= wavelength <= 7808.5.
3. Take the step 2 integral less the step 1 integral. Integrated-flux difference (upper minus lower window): -20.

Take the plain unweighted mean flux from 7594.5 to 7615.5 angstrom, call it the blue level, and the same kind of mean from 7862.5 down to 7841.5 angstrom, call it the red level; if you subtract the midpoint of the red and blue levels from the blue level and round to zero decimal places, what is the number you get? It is 8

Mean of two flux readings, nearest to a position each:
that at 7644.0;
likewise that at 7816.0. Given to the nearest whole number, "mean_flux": 246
